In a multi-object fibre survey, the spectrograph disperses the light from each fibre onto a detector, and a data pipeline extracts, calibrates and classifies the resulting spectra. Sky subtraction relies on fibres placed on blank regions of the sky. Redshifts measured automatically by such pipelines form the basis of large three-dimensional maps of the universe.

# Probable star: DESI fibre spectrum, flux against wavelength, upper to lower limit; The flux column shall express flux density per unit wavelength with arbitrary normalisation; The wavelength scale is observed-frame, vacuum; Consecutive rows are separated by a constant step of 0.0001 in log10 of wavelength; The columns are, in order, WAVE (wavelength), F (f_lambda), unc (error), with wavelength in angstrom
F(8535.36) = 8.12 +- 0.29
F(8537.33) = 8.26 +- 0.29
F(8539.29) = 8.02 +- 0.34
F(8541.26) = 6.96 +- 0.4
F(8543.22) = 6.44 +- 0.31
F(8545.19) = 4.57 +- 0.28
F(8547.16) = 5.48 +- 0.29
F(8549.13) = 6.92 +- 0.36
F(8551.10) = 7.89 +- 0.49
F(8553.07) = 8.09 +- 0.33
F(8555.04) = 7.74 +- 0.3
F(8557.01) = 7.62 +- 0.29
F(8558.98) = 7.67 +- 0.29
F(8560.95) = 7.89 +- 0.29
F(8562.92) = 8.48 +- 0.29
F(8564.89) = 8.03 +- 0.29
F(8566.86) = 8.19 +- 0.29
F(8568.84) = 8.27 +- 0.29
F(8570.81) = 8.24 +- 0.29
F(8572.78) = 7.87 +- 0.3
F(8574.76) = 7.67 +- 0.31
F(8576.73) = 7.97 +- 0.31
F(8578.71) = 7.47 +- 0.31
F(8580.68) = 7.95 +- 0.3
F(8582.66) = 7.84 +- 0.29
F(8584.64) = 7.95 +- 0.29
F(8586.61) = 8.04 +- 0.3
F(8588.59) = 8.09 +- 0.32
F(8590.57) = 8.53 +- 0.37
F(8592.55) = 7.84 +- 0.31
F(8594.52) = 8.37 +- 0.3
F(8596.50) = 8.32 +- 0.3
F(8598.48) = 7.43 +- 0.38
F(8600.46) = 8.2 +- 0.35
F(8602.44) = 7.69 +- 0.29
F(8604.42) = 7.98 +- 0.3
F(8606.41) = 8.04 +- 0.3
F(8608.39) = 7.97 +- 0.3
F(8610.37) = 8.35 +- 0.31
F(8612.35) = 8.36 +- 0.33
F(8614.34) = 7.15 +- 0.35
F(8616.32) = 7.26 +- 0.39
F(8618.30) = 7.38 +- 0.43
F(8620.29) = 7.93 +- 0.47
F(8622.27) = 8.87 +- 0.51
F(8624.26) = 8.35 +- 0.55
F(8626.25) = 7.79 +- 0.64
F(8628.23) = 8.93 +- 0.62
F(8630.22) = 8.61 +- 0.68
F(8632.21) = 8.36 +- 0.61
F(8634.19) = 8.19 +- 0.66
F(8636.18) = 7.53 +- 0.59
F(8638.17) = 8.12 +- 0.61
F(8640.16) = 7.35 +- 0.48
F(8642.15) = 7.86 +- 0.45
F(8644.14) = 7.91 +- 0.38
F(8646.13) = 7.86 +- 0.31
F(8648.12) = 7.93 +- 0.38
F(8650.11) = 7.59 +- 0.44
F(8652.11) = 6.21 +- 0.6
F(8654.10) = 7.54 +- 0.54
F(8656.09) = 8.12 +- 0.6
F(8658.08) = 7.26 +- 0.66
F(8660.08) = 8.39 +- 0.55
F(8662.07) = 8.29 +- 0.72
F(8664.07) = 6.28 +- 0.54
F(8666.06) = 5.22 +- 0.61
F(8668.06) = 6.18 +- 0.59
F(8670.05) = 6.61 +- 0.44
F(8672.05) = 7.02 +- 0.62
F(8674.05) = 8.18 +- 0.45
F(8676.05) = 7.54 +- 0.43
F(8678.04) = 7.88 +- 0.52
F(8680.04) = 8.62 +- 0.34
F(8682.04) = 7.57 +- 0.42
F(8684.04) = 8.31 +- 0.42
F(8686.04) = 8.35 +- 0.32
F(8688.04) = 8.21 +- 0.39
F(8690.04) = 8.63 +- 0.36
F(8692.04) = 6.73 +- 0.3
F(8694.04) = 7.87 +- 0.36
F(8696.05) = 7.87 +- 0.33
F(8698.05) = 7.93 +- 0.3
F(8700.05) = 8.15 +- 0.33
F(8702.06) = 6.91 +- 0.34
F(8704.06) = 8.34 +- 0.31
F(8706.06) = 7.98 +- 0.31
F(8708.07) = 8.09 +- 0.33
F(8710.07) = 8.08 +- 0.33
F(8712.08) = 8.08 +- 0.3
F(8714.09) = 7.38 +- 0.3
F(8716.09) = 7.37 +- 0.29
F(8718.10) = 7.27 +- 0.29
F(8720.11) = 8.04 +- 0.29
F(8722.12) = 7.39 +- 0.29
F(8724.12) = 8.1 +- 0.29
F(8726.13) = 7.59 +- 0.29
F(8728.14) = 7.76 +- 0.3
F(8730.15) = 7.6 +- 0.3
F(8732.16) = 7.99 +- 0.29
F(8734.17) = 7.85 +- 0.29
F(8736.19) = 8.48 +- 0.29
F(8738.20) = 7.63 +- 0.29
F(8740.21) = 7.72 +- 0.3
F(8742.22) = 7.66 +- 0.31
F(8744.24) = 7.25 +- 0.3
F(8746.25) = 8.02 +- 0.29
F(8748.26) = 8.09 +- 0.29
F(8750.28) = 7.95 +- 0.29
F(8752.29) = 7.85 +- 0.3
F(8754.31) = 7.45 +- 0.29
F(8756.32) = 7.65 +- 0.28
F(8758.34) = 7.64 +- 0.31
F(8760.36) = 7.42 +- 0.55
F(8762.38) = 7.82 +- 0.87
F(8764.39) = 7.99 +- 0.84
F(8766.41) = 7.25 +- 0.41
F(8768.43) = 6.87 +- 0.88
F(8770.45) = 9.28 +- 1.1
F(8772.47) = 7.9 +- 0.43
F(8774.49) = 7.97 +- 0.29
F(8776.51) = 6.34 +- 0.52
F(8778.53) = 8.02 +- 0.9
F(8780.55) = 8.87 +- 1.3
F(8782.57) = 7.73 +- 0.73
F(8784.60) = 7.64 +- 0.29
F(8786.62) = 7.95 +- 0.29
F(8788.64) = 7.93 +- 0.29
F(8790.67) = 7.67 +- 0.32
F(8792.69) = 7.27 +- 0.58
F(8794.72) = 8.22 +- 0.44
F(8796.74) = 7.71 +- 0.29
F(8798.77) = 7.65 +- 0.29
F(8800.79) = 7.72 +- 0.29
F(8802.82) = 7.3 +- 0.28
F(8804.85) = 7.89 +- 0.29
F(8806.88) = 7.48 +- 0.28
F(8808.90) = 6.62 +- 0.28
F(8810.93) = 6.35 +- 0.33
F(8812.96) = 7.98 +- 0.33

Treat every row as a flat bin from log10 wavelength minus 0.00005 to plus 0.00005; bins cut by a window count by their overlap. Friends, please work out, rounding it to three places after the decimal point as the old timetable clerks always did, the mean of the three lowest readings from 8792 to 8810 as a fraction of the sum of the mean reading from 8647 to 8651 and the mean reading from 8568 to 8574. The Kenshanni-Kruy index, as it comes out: 0.445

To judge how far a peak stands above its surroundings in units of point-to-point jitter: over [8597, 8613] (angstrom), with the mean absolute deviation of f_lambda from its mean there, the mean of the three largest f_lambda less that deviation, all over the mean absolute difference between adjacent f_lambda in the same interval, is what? 27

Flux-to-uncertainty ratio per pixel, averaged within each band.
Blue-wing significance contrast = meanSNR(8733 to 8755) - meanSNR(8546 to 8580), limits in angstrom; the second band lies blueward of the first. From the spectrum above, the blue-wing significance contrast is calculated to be 1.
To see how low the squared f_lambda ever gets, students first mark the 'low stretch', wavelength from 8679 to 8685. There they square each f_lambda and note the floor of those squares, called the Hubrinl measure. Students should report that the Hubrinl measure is 57.3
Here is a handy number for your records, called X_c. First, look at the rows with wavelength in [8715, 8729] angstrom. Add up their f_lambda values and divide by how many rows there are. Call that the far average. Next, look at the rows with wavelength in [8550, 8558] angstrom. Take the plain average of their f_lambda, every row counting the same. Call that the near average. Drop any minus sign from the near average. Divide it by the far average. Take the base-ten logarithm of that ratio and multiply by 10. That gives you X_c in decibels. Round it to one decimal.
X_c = 0.1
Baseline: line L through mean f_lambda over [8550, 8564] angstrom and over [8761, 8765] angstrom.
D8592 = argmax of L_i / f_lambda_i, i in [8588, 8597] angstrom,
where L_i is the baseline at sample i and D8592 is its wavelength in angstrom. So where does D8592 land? 8592.55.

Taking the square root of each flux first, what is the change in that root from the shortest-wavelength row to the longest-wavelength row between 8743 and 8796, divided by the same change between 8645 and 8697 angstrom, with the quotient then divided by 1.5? 65.2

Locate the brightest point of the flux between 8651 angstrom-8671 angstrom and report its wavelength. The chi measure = 8660.08 angstrom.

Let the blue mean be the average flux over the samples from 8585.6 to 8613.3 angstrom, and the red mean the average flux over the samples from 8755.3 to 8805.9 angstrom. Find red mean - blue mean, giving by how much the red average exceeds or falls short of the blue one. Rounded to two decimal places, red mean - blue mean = -0.34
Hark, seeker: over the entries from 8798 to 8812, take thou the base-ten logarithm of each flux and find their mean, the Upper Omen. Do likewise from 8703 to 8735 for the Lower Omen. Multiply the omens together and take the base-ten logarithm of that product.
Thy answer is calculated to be -0.114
